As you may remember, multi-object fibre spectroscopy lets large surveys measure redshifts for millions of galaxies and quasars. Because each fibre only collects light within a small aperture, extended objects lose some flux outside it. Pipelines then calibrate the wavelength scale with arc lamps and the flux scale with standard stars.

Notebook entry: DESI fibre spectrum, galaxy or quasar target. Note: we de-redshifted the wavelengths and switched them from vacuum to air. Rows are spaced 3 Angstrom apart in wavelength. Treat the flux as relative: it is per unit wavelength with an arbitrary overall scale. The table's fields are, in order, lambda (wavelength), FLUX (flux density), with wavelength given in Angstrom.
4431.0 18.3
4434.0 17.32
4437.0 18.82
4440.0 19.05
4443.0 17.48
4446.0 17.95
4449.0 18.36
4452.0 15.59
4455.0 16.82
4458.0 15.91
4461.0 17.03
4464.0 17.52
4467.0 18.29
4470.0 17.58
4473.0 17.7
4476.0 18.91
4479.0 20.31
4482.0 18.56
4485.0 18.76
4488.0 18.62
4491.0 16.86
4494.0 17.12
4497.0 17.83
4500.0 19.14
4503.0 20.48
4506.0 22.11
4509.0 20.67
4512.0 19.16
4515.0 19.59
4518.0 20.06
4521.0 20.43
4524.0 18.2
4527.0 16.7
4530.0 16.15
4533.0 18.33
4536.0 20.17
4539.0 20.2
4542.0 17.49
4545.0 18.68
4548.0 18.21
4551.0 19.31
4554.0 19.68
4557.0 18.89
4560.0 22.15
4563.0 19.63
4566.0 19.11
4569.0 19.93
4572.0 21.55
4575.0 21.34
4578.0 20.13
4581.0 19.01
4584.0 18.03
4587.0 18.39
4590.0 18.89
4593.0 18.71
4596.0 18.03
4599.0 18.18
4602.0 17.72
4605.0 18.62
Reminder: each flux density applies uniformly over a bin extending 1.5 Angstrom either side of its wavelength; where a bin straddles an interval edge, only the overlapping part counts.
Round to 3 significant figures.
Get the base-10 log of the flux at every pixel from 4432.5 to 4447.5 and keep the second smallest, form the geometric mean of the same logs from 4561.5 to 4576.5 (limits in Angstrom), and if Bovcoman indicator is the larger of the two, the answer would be 1.31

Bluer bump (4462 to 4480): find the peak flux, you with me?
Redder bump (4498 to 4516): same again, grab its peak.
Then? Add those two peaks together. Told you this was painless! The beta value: 42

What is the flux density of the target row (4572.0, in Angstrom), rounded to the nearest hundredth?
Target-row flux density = 21.55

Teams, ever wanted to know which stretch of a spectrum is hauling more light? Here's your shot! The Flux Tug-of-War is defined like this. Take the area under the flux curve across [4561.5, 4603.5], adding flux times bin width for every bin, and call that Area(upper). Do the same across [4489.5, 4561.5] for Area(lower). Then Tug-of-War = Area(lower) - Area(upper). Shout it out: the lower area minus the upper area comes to 567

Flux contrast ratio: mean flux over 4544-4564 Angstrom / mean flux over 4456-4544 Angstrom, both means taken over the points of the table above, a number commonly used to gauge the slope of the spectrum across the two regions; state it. 1.05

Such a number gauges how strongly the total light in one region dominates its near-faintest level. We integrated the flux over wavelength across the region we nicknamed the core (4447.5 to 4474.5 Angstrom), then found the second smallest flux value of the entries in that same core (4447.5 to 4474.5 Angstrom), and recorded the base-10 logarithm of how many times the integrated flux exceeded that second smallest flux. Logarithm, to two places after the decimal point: 1.47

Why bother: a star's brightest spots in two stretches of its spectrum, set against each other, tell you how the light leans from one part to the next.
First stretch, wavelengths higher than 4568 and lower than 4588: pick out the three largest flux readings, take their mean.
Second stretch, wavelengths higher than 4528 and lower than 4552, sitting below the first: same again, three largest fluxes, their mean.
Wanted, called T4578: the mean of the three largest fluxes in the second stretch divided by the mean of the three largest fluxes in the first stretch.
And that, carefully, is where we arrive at 0.95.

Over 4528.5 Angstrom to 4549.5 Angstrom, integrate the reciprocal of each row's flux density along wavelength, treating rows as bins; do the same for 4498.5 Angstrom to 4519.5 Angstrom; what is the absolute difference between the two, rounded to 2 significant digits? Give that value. 0.10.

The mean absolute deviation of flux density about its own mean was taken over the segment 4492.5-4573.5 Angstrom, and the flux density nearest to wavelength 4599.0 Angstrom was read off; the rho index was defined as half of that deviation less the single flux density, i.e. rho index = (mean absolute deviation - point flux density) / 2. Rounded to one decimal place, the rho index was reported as -8.5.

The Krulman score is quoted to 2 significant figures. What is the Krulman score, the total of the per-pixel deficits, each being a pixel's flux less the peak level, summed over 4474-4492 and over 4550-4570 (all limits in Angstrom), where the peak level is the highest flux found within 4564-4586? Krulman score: -29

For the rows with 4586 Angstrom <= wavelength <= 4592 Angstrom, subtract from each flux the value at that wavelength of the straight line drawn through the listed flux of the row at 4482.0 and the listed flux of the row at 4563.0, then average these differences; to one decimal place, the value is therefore -1.3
